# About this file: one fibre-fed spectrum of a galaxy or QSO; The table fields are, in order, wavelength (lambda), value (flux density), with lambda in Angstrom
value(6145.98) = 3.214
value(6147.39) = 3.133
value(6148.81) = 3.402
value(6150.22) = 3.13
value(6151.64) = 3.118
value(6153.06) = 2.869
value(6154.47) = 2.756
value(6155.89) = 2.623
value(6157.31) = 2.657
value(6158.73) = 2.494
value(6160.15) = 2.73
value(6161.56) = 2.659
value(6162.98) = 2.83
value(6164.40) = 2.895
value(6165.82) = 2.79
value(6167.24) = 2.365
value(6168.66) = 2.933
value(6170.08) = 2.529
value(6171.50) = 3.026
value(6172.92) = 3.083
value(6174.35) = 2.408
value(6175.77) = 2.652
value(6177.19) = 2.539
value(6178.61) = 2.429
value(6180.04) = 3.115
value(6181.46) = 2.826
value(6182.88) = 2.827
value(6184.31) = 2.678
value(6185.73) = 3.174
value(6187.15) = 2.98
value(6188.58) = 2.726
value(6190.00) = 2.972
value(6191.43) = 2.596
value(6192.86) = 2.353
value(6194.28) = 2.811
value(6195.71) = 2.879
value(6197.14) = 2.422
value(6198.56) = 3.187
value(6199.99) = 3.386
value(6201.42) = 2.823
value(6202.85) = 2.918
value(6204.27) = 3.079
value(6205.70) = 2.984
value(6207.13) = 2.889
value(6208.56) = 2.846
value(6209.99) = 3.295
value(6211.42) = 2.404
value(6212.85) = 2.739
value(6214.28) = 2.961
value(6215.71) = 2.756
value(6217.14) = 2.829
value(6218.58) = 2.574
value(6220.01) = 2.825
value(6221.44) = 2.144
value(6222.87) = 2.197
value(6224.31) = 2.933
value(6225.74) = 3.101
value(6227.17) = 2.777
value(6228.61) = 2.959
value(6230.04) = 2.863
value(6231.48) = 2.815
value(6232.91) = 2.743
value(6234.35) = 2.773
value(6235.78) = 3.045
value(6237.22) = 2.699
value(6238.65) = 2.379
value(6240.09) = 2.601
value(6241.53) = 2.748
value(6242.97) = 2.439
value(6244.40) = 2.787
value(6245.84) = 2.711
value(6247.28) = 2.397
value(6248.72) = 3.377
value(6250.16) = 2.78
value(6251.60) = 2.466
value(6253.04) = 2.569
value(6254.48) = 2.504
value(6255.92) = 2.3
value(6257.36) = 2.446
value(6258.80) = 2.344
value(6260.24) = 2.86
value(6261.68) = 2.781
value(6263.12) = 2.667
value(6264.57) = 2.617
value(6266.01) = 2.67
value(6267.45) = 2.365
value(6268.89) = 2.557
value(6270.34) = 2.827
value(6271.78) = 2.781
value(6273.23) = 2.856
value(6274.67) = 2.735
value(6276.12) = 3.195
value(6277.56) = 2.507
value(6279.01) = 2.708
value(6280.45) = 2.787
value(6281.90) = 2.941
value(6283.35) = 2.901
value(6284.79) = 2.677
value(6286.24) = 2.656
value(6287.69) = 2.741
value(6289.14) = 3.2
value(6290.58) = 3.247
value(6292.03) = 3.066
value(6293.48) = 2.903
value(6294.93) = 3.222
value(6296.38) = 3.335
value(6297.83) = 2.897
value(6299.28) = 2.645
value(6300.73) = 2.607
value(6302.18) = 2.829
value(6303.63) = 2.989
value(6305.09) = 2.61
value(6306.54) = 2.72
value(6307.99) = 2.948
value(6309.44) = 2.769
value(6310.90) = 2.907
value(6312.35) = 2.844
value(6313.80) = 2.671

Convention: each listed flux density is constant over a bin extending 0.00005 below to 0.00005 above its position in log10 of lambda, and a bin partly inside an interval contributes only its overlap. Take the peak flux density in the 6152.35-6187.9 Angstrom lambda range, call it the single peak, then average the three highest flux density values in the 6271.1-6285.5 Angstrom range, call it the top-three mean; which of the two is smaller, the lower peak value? 3.01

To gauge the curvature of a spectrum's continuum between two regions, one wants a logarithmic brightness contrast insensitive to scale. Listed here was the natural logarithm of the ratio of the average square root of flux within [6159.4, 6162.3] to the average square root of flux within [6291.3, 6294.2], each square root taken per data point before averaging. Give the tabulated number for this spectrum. -0.05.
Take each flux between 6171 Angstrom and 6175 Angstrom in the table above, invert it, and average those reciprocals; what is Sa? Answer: 0.357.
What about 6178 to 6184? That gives 0.360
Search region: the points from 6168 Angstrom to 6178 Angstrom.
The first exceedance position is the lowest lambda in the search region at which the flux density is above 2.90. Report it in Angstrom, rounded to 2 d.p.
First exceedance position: 6168.66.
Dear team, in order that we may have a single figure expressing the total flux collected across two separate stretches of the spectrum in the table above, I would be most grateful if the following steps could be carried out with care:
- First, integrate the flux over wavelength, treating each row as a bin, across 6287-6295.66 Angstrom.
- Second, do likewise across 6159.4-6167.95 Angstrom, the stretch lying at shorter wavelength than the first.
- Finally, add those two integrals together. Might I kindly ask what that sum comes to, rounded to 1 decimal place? 49.7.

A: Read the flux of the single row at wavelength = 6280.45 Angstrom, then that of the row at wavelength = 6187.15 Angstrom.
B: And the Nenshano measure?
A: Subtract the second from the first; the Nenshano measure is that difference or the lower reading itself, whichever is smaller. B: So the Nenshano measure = -0.2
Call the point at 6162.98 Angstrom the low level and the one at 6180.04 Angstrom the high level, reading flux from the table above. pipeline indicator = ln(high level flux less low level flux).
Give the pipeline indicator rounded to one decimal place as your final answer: -1.3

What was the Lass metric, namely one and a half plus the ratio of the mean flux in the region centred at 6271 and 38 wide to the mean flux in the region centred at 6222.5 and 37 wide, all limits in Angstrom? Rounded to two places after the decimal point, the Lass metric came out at 2.47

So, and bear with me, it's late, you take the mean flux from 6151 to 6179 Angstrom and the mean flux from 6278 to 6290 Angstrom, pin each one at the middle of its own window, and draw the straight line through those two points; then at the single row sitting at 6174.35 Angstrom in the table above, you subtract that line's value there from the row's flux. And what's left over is -0.3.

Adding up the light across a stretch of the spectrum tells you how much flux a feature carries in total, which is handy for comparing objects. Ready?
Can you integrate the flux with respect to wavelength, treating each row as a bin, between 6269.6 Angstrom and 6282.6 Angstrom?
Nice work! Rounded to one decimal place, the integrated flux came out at 36.6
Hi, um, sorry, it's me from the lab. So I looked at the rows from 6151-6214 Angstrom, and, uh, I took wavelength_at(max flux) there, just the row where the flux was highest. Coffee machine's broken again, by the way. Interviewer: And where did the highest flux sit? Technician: 6199.99 Angstrom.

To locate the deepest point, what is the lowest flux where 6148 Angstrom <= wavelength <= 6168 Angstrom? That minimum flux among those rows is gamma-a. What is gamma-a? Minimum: 2.365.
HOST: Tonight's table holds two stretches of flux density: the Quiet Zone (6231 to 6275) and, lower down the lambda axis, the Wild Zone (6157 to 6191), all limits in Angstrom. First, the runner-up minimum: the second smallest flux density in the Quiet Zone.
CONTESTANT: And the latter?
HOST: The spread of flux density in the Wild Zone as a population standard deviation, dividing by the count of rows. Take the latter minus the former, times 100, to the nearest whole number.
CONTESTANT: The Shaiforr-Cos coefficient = -212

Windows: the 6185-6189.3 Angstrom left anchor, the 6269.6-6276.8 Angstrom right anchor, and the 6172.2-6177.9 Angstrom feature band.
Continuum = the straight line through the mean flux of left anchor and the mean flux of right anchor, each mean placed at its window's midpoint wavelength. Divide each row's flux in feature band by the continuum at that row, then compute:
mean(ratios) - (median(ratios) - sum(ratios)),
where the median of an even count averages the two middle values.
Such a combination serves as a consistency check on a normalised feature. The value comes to 3.6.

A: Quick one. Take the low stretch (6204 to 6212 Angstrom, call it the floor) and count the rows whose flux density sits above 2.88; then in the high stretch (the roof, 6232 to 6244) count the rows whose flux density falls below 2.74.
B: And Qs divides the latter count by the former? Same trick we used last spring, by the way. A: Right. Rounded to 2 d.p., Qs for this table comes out 1.00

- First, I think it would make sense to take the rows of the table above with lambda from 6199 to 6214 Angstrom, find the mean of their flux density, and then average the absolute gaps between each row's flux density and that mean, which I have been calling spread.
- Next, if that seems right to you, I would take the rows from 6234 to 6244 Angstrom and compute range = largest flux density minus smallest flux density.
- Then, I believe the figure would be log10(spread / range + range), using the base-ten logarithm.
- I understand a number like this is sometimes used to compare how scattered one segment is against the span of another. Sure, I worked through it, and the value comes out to -0.015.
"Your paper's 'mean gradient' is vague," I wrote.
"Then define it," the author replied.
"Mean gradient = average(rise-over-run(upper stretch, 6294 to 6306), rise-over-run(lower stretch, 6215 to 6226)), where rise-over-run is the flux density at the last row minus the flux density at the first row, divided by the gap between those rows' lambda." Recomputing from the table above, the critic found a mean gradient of -0.01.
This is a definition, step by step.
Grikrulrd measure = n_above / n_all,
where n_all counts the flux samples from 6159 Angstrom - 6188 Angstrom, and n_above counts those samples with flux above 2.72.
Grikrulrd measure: 0.60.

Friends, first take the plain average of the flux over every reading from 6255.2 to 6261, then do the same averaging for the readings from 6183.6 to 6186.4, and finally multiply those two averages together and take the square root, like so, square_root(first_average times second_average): 2.70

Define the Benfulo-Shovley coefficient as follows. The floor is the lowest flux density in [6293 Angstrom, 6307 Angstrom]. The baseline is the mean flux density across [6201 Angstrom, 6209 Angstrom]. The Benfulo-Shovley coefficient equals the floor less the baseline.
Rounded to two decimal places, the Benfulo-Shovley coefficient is -0.32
